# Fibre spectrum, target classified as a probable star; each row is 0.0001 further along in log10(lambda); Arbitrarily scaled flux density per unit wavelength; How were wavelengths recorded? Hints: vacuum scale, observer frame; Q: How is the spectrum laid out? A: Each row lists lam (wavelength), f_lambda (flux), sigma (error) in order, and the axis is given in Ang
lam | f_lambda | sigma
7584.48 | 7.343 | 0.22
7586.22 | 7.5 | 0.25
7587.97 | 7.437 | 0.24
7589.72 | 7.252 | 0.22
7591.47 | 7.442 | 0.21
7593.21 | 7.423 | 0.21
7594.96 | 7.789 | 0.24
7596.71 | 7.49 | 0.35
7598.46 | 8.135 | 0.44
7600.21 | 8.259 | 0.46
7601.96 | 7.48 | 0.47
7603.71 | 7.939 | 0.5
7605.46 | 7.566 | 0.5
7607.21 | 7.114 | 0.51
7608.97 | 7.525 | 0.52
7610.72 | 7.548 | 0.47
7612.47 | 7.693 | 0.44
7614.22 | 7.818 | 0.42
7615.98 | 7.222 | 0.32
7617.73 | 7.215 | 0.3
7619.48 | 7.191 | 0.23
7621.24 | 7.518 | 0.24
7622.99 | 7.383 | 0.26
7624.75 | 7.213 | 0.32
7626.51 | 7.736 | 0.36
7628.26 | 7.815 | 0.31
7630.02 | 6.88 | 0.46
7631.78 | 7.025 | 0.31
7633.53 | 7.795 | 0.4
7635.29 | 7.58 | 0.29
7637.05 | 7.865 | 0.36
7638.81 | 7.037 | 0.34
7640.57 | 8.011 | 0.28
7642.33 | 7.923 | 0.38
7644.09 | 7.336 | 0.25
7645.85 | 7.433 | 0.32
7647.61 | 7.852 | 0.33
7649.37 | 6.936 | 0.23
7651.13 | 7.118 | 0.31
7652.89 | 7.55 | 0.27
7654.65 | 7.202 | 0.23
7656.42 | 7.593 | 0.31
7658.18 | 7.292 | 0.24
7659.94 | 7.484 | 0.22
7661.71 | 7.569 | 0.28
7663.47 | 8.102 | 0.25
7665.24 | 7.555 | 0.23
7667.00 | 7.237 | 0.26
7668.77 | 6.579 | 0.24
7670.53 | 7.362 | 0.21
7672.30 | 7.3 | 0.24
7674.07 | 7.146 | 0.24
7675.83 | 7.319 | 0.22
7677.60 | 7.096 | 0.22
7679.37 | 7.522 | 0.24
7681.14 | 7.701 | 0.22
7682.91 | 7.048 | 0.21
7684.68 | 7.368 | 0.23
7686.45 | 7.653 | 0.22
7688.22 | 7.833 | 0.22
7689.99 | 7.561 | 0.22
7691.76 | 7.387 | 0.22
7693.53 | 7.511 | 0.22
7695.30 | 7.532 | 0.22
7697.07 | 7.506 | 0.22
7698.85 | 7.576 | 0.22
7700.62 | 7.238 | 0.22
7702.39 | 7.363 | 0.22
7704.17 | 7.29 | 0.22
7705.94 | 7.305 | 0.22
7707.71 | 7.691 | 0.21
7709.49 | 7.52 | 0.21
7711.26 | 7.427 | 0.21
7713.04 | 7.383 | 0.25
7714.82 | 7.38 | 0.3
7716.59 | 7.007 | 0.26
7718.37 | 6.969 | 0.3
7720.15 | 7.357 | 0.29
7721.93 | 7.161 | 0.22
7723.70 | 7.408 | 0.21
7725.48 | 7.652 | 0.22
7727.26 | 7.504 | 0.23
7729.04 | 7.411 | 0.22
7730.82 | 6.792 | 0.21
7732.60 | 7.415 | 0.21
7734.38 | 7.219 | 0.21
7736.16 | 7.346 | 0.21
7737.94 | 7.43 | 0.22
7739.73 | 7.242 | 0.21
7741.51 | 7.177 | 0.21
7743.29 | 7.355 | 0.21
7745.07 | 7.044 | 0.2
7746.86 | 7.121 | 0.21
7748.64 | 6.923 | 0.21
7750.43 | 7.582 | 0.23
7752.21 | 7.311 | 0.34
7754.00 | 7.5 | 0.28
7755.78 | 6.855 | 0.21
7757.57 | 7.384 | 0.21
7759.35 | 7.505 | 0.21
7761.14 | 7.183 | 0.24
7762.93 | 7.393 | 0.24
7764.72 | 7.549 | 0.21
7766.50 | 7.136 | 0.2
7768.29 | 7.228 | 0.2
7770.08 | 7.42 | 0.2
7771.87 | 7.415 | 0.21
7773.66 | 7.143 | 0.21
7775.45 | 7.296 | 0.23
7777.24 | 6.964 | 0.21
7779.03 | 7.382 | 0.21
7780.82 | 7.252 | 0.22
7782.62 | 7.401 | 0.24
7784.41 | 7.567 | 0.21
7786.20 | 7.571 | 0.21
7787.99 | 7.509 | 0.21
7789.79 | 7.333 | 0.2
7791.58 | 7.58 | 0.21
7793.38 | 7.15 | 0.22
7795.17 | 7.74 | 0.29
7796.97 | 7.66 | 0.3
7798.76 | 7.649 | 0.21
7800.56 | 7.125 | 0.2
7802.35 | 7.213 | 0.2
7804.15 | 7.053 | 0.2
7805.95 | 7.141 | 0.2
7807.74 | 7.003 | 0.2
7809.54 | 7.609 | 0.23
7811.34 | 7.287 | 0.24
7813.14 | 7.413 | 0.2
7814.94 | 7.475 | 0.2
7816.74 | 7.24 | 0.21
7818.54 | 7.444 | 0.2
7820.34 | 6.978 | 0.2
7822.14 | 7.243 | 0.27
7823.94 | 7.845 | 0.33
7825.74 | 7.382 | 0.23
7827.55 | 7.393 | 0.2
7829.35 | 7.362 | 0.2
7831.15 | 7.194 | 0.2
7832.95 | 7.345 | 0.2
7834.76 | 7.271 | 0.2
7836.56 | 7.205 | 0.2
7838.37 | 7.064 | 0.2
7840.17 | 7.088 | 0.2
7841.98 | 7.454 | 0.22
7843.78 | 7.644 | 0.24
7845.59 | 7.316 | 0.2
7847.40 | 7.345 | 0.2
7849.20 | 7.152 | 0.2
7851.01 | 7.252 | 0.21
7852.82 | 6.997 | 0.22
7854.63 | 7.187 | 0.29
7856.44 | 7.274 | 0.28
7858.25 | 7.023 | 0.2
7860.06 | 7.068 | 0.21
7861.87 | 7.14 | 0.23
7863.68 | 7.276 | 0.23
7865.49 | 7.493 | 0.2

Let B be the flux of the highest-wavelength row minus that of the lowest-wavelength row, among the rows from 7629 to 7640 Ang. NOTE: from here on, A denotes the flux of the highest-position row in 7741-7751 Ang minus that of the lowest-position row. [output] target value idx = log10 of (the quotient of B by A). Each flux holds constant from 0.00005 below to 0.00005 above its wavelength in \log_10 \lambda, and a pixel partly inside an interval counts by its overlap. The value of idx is -0.4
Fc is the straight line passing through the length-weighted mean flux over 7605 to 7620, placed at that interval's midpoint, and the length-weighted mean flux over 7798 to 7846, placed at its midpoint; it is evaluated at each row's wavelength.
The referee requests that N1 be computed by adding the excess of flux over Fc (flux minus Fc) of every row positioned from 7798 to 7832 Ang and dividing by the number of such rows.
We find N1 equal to 0.003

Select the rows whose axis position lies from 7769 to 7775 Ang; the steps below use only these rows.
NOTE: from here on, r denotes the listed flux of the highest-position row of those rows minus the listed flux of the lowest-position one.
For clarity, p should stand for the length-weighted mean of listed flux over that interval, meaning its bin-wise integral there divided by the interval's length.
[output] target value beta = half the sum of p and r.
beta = 3.52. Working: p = 7.32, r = -0.3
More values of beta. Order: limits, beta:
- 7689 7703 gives 3.63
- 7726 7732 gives 3.28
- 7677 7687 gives 3.98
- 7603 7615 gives 3.74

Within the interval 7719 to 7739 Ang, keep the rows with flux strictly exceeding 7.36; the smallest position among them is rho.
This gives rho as 7723.70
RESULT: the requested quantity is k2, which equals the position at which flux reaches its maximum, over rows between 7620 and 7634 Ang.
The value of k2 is 7628.26 Ang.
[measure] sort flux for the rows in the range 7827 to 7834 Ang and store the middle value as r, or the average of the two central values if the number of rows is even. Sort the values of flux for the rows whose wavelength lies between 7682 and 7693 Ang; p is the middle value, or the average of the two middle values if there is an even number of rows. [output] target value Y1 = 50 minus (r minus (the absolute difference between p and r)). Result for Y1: 42.77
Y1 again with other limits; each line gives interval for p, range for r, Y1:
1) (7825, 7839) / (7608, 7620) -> 42.69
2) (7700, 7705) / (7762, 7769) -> 42.71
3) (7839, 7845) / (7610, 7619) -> 42.55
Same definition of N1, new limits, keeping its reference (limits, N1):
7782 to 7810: 0.067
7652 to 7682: -0.015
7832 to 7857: -0.041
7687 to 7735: 0.008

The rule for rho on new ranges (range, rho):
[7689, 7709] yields 7689.99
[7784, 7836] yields 7784.41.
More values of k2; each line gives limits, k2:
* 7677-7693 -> 7688.22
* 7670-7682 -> 7681.14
